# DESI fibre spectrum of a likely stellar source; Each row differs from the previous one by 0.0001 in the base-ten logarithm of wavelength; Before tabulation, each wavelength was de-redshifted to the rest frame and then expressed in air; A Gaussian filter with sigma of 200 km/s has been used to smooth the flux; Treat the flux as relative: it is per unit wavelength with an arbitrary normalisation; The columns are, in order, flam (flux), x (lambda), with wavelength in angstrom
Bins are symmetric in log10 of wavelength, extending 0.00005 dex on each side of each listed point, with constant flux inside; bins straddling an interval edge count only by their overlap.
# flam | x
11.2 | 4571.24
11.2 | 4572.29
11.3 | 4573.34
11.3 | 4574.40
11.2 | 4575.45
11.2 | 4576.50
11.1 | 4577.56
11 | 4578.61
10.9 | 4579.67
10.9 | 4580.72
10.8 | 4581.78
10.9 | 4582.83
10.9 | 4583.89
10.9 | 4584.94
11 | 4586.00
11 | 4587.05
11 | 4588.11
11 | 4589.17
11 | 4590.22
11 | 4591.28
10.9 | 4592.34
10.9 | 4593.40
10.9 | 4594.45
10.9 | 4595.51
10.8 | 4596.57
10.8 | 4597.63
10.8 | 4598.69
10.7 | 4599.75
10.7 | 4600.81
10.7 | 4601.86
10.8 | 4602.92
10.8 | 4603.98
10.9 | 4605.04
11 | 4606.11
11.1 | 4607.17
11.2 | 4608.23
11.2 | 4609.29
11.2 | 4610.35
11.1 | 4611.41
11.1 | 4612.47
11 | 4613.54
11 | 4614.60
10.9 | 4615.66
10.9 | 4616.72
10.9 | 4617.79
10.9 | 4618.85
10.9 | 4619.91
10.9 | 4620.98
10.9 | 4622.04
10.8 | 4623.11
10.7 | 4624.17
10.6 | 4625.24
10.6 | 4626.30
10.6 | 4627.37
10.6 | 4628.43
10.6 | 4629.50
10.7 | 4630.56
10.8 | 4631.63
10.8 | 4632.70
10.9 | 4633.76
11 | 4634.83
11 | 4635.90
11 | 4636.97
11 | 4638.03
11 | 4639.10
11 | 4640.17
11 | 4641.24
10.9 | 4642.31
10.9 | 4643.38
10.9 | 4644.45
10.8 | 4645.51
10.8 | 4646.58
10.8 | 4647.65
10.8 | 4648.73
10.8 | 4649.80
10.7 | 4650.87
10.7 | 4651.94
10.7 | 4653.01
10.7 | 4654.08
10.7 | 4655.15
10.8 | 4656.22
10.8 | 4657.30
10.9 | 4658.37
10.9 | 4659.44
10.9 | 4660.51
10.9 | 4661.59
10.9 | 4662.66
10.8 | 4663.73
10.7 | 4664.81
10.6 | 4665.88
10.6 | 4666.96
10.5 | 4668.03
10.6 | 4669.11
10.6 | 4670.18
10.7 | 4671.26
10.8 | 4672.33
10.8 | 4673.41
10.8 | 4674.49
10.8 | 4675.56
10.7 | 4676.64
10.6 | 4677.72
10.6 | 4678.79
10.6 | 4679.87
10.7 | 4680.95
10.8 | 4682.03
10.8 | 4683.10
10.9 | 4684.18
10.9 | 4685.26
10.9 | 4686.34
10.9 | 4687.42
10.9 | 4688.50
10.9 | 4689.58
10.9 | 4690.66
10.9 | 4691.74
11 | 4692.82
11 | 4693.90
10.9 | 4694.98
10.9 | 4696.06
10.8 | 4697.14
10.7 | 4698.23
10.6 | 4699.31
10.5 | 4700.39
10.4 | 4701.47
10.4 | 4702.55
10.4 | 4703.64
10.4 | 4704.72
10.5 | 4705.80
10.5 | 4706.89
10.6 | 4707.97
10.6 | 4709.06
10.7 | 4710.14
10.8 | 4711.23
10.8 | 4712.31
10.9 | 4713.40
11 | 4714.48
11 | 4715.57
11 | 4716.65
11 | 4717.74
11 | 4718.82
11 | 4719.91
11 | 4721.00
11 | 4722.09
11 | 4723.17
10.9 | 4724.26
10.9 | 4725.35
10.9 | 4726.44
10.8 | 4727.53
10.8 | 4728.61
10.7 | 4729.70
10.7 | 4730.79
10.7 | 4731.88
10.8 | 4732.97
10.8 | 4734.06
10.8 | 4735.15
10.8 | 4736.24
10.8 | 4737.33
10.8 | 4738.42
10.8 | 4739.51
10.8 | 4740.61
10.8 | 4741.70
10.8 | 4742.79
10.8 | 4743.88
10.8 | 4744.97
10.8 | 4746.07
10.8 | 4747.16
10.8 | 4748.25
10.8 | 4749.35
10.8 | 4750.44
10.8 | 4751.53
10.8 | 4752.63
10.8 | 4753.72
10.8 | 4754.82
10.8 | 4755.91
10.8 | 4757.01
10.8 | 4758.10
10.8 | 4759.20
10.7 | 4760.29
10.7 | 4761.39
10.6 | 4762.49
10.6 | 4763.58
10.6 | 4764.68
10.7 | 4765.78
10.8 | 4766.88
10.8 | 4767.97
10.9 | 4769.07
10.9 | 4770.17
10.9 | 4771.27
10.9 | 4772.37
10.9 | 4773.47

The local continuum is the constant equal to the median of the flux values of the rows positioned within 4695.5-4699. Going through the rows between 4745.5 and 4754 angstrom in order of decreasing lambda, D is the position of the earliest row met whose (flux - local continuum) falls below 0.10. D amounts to 4753.72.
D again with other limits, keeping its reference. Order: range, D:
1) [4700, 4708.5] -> 4707.97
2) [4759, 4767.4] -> 4766.88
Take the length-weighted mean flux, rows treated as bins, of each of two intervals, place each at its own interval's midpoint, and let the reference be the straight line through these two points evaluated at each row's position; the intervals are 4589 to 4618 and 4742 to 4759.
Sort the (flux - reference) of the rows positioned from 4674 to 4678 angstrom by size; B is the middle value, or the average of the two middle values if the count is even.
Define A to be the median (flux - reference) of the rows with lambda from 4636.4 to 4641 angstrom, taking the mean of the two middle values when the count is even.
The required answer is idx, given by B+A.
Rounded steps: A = 0.097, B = -0.12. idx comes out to -0.023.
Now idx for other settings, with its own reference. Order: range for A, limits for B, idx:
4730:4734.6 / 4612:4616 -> 0.007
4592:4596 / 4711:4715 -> -0.029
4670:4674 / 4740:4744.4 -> -0.131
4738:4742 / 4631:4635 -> -0.068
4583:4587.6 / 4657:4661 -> 0.014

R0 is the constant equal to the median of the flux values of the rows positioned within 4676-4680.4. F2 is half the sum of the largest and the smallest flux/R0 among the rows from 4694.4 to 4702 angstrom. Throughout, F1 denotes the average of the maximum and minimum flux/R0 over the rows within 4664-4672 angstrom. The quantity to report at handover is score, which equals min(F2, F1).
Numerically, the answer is 1.00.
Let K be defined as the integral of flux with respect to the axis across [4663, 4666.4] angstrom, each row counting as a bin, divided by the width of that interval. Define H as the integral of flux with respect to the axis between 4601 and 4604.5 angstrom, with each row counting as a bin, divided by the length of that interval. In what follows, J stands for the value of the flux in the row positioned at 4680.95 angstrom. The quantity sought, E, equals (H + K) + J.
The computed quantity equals 32.2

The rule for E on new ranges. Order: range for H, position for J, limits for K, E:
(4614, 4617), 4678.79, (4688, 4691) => 32.5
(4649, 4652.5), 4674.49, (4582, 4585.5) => 32.4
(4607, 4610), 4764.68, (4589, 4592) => 32.8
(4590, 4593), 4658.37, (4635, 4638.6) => 32.8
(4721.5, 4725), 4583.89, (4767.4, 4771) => 32.7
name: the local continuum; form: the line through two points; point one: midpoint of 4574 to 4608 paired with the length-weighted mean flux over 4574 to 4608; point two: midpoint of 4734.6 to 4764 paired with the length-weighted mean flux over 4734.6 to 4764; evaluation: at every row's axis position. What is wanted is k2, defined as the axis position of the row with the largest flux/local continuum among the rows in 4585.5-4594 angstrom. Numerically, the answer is 4591.28 angstrom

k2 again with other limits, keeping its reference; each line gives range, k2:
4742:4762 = 4759.20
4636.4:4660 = 4641.24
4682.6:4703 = 4693.90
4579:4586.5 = 4586.00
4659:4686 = 4685.26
